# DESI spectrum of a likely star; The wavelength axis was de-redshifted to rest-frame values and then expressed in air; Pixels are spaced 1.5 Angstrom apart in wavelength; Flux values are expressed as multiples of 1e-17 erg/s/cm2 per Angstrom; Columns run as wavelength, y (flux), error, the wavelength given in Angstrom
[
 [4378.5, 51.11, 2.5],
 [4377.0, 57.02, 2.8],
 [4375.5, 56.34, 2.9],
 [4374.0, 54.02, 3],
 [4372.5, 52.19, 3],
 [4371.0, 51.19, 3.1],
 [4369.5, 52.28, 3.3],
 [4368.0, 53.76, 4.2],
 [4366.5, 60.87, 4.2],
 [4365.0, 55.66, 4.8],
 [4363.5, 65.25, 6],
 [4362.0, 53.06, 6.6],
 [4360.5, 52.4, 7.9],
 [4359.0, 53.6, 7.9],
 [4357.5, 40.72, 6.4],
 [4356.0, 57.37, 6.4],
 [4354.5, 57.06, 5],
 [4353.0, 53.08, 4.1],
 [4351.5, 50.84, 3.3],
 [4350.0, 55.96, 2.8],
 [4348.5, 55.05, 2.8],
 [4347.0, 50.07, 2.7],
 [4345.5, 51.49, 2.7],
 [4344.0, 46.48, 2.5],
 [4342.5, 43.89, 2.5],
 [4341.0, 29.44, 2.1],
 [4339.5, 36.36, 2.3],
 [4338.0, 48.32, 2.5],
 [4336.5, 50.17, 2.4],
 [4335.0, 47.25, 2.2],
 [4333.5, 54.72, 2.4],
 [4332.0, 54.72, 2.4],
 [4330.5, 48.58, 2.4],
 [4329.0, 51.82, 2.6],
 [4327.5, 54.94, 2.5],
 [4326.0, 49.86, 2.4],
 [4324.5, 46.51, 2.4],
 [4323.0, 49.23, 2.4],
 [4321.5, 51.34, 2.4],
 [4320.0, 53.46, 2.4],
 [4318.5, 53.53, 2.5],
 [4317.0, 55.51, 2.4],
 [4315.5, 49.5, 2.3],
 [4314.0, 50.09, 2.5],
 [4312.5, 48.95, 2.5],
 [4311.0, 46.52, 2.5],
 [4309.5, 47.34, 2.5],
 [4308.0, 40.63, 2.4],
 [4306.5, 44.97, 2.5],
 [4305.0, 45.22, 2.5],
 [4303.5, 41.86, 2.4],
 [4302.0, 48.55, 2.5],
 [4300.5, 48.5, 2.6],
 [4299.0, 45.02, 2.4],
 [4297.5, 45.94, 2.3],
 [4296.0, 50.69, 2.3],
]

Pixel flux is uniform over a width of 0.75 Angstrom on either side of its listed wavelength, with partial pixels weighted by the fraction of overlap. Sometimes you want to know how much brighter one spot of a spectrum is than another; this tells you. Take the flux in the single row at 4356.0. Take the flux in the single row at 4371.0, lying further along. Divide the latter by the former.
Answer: 0.89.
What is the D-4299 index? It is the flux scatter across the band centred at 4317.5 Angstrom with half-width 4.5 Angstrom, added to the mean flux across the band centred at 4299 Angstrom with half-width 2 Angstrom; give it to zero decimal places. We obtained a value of 49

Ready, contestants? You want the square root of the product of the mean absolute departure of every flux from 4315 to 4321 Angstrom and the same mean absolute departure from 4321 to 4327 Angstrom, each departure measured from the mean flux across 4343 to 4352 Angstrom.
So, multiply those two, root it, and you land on 2.4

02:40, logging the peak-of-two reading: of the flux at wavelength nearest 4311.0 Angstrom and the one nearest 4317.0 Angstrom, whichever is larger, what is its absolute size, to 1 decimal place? 55.5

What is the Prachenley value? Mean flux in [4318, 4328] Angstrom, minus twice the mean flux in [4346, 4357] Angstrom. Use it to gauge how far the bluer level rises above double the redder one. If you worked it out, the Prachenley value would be -57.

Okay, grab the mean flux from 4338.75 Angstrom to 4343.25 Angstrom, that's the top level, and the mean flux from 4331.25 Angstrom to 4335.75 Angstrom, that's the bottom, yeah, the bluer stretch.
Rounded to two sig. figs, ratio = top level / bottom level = 0.70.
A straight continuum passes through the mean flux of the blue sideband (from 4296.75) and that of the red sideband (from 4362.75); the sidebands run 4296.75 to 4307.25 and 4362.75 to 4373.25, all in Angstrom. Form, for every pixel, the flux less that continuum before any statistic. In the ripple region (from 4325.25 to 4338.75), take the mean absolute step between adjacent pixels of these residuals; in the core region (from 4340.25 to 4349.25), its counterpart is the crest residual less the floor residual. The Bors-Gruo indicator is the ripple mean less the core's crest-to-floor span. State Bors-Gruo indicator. -21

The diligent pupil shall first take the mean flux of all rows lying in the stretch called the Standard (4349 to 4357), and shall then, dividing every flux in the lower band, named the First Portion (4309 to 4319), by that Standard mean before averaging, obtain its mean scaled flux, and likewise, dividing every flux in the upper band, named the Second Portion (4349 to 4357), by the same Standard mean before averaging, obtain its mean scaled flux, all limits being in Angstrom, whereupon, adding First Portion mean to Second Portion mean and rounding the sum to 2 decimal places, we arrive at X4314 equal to 1.92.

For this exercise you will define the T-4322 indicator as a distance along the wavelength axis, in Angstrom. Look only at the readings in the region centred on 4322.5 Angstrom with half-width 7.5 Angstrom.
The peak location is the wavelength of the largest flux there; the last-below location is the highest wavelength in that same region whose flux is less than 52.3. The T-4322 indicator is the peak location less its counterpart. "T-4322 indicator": -12.0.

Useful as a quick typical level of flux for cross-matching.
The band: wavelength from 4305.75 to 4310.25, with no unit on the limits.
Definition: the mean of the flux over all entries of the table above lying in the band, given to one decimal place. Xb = 44.3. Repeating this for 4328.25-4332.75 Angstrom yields 51.7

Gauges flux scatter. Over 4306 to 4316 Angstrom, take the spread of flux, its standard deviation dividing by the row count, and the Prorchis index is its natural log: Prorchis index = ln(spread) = 1.11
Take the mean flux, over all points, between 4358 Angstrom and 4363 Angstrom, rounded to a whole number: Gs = 53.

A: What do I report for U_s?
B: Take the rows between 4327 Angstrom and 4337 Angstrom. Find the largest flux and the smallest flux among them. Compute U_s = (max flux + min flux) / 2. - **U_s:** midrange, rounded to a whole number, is 51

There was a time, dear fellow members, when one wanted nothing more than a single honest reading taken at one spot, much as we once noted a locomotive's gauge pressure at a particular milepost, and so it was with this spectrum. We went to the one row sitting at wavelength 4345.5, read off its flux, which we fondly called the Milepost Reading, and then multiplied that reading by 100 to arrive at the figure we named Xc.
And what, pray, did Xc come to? 5149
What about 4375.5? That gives 5634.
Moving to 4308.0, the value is 4063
